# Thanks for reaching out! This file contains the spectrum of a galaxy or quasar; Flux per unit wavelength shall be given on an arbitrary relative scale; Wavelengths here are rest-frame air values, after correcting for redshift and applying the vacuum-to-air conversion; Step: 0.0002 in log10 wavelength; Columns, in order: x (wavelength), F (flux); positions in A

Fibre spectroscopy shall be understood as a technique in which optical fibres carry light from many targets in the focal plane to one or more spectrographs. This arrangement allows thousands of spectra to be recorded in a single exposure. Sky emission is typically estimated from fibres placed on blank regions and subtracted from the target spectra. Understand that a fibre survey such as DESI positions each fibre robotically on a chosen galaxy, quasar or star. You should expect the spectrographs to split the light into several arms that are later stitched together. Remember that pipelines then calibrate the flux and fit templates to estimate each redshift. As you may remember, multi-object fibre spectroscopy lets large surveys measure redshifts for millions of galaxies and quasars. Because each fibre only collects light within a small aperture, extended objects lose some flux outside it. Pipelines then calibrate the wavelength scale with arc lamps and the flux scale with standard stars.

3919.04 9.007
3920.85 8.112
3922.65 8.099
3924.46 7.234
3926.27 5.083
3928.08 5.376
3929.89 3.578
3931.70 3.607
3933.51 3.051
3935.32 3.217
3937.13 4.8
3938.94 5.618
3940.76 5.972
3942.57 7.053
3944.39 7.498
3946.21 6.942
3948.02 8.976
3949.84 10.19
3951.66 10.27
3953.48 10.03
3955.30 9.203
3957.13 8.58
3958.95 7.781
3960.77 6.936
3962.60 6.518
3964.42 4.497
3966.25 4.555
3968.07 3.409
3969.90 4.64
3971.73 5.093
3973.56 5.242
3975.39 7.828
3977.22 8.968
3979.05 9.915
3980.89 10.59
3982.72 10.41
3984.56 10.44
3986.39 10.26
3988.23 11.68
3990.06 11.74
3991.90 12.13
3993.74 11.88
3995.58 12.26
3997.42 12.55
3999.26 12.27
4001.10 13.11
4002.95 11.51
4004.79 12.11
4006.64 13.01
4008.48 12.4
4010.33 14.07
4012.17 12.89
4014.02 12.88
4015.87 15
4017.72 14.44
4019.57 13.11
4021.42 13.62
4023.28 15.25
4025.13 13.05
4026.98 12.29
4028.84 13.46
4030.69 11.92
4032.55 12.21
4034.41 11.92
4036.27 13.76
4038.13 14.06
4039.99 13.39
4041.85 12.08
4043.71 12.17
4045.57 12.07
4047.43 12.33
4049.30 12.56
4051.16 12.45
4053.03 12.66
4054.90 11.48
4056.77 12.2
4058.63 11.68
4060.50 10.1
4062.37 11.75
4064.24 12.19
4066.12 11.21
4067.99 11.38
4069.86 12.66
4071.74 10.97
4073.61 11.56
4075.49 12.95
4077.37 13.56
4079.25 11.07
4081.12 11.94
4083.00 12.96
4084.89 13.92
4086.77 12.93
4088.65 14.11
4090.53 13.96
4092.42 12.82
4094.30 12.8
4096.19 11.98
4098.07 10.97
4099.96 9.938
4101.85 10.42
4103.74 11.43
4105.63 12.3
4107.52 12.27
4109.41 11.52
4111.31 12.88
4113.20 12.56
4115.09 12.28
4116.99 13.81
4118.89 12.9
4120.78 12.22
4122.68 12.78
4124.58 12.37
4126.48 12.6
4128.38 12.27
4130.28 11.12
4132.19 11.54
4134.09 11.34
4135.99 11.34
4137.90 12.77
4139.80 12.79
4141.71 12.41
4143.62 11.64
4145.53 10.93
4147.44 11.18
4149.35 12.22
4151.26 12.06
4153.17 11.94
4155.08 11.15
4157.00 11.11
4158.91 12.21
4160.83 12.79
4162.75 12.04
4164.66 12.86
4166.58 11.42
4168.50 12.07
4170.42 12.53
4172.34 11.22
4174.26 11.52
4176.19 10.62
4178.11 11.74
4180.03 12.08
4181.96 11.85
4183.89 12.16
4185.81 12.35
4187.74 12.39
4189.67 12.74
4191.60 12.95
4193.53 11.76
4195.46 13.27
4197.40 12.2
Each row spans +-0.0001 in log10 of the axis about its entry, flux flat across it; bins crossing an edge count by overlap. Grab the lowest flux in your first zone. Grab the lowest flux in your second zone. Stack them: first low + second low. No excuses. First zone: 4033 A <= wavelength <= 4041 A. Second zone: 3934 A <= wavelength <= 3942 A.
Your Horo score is 15.1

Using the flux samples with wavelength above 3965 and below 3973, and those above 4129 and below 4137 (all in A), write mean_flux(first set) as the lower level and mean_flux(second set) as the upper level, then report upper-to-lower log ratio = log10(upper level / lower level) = 0.41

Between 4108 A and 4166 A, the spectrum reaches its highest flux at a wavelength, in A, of 4116.99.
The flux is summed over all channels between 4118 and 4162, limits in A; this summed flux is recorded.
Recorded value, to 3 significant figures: 276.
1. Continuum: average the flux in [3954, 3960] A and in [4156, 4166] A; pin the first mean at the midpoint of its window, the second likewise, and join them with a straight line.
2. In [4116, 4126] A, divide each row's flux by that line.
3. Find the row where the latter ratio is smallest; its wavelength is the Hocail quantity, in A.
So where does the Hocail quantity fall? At 4120.78 A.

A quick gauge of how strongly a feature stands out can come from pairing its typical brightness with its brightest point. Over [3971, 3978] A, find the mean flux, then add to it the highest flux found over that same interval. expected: 15.8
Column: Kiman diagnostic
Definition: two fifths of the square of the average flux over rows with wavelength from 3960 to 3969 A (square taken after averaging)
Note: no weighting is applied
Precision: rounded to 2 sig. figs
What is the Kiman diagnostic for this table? 11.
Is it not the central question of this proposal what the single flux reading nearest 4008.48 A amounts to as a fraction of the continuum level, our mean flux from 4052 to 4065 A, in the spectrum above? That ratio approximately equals 1.06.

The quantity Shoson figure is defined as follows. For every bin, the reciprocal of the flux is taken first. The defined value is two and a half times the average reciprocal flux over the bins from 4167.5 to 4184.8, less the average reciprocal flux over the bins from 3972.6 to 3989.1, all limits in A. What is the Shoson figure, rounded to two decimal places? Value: 0.10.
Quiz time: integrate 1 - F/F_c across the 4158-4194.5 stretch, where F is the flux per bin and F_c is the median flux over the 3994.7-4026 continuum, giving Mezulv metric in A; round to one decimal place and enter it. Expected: 2.6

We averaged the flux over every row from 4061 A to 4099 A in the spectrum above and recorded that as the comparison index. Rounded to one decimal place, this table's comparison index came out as 12.4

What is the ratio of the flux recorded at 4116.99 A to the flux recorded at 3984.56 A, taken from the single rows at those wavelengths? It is 1.32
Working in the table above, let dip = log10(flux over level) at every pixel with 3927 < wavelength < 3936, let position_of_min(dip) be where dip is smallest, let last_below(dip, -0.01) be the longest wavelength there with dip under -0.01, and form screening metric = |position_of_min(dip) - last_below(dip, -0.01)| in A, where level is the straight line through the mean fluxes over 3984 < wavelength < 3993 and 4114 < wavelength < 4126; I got 1.8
